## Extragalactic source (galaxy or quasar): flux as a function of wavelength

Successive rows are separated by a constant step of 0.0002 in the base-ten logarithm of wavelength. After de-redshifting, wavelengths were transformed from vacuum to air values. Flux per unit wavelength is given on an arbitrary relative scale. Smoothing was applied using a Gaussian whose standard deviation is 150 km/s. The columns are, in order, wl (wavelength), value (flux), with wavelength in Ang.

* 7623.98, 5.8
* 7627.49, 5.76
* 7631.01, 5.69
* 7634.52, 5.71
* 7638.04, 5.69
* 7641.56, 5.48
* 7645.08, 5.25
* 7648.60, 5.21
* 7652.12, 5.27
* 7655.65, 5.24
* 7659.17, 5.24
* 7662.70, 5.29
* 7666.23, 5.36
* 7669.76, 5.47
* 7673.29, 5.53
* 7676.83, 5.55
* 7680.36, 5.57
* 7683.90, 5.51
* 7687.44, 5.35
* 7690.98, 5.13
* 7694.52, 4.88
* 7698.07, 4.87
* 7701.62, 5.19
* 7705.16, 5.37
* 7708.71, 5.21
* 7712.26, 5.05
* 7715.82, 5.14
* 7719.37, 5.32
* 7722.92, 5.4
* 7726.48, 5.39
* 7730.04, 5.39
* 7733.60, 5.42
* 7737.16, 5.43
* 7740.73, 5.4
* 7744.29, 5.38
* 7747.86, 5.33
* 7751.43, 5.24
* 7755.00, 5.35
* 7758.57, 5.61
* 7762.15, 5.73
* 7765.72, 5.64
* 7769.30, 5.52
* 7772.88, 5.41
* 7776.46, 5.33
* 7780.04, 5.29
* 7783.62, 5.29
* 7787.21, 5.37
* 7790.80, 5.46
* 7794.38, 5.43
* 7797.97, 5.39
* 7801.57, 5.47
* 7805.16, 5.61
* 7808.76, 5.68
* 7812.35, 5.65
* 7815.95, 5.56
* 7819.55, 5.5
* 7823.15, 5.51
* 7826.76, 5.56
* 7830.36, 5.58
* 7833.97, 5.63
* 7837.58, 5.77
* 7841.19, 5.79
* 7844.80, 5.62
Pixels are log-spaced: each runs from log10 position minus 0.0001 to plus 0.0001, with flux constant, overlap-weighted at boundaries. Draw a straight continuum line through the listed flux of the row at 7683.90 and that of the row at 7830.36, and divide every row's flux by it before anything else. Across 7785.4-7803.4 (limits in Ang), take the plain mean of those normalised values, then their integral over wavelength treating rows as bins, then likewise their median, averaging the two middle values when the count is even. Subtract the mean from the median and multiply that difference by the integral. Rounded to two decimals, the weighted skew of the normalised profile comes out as 0.02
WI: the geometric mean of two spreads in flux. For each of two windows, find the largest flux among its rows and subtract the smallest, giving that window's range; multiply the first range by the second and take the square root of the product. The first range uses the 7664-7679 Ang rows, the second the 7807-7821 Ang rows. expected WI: 0.18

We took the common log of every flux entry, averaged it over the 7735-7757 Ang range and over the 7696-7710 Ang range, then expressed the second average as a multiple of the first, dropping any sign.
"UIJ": 0.98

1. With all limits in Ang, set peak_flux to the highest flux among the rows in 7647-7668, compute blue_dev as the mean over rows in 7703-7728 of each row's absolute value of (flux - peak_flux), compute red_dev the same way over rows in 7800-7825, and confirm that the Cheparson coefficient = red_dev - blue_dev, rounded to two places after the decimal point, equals 0.09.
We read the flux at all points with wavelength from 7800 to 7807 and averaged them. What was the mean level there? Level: 5.54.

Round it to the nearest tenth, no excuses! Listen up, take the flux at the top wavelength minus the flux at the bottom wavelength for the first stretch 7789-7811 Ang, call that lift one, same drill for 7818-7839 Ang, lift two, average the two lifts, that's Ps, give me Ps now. 0.2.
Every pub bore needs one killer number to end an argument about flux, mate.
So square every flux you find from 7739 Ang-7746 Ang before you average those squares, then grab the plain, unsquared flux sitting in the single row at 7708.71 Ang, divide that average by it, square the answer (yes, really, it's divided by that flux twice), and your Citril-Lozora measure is 31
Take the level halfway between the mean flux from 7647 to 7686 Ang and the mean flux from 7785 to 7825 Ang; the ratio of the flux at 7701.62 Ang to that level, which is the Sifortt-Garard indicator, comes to 0.95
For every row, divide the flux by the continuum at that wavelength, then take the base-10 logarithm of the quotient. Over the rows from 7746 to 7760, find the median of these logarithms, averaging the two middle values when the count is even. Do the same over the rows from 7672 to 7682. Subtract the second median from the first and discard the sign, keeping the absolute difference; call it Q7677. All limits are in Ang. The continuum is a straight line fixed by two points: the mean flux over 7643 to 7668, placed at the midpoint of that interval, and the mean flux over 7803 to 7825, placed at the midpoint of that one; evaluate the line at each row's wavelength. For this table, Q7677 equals 0.029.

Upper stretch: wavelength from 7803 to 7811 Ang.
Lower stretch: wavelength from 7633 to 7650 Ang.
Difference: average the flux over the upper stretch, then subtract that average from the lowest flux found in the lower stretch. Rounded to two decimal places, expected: -0.43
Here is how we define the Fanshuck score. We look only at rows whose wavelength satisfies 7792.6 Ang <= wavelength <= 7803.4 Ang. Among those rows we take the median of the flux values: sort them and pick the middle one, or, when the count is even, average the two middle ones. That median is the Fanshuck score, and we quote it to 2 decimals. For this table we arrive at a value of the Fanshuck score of 5.43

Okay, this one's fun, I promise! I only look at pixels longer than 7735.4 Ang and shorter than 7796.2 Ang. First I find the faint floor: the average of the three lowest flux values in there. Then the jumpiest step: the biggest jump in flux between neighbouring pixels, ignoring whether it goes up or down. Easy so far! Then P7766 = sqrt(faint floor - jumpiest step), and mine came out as 2.24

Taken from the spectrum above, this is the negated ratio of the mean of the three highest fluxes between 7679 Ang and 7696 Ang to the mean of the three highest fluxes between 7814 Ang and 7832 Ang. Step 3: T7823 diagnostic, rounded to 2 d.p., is -0.98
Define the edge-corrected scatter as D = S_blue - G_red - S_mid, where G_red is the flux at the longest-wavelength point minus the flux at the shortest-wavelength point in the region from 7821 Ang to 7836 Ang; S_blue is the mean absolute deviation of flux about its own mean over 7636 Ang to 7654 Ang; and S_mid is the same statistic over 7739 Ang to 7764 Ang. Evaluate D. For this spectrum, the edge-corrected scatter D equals -0.09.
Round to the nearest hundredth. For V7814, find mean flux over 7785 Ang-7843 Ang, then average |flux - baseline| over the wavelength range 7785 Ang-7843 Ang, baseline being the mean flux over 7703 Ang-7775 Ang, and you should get 0.18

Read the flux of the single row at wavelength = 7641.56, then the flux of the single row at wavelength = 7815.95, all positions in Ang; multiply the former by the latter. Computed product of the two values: 30.5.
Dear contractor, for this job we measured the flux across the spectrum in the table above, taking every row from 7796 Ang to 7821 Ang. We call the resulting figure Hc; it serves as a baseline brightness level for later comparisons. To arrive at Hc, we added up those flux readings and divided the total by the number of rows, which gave 5.55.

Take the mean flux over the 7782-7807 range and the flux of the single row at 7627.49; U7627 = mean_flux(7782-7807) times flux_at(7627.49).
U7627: 31.3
